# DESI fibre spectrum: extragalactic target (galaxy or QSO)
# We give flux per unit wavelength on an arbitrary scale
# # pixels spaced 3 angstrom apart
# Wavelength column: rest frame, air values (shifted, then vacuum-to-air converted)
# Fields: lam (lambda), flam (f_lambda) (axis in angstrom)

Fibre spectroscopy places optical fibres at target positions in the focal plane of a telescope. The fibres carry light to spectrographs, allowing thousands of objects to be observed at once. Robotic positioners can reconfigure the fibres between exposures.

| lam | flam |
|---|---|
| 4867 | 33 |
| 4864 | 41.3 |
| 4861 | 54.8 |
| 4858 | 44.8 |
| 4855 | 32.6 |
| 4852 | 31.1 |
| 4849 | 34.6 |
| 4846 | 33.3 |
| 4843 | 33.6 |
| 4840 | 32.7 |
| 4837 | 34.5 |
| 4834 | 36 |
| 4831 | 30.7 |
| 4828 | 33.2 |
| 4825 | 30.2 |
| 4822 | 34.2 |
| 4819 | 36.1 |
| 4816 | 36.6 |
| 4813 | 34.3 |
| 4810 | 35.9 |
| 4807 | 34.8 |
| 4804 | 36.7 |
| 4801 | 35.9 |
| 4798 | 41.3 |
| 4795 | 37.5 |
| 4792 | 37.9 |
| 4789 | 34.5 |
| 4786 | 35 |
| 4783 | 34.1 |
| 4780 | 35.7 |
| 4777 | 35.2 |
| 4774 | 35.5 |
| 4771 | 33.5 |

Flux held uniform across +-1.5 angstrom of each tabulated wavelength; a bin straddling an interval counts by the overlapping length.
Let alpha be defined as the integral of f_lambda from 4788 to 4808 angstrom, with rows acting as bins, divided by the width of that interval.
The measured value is 37.1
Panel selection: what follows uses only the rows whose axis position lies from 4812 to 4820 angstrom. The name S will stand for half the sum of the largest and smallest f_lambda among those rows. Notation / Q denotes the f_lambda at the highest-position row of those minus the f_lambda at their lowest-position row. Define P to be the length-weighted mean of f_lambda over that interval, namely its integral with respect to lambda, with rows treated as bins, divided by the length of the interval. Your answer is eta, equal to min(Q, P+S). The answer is 2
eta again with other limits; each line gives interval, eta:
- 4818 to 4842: -3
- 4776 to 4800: 6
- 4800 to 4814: -2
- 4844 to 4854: -2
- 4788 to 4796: 3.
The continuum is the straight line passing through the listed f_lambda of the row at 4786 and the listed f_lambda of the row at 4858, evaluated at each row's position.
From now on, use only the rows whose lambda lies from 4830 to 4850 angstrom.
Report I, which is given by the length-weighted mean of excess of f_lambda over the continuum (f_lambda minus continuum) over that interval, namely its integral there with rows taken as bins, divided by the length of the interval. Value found -9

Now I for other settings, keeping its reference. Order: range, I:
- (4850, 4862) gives -5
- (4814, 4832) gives -6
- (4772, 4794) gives 1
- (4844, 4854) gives -11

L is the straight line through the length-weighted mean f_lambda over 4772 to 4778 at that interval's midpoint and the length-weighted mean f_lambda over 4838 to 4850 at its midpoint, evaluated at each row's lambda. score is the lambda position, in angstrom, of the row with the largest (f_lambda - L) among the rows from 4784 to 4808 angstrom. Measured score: 4798 angstrom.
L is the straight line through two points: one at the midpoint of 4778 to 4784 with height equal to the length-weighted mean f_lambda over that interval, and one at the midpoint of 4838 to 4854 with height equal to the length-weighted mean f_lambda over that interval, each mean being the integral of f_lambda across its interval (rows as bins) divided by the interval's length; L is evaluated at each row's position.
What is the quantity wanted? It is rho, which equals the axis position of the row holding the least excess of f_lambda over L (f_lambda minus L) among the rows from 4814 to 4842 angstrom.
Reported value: 4825 angstrom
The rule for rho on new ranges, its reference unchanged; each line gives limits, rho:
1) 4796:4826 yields 4825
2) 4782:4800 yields 4783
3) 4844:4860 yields 4852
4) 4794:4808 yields 4807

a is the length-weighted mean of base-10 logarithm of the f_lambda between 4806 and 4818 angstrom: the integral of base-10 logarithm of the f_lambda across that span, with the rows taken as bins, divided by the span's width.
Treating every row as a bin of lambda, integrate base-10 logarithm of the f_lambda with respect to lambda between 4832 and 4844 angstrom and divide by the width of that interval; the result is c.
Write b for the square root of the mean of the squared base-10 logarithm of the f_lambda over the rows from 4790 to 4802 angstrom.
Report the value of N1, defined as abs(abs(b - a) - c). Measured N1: 1.50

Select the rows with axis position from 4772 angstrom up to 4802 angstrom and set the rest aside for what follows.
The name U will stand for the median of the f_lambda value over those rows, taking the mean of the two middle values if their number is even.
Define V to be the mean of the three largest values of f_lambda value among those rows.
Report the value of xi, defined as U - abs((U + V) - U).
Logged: -3.3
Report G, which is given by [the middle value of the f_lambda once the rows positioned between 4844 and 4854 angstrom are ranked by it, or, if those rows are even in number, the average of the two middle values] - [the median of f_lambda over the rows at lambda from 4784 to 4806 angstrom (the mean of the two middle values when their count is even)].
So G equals -3.4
